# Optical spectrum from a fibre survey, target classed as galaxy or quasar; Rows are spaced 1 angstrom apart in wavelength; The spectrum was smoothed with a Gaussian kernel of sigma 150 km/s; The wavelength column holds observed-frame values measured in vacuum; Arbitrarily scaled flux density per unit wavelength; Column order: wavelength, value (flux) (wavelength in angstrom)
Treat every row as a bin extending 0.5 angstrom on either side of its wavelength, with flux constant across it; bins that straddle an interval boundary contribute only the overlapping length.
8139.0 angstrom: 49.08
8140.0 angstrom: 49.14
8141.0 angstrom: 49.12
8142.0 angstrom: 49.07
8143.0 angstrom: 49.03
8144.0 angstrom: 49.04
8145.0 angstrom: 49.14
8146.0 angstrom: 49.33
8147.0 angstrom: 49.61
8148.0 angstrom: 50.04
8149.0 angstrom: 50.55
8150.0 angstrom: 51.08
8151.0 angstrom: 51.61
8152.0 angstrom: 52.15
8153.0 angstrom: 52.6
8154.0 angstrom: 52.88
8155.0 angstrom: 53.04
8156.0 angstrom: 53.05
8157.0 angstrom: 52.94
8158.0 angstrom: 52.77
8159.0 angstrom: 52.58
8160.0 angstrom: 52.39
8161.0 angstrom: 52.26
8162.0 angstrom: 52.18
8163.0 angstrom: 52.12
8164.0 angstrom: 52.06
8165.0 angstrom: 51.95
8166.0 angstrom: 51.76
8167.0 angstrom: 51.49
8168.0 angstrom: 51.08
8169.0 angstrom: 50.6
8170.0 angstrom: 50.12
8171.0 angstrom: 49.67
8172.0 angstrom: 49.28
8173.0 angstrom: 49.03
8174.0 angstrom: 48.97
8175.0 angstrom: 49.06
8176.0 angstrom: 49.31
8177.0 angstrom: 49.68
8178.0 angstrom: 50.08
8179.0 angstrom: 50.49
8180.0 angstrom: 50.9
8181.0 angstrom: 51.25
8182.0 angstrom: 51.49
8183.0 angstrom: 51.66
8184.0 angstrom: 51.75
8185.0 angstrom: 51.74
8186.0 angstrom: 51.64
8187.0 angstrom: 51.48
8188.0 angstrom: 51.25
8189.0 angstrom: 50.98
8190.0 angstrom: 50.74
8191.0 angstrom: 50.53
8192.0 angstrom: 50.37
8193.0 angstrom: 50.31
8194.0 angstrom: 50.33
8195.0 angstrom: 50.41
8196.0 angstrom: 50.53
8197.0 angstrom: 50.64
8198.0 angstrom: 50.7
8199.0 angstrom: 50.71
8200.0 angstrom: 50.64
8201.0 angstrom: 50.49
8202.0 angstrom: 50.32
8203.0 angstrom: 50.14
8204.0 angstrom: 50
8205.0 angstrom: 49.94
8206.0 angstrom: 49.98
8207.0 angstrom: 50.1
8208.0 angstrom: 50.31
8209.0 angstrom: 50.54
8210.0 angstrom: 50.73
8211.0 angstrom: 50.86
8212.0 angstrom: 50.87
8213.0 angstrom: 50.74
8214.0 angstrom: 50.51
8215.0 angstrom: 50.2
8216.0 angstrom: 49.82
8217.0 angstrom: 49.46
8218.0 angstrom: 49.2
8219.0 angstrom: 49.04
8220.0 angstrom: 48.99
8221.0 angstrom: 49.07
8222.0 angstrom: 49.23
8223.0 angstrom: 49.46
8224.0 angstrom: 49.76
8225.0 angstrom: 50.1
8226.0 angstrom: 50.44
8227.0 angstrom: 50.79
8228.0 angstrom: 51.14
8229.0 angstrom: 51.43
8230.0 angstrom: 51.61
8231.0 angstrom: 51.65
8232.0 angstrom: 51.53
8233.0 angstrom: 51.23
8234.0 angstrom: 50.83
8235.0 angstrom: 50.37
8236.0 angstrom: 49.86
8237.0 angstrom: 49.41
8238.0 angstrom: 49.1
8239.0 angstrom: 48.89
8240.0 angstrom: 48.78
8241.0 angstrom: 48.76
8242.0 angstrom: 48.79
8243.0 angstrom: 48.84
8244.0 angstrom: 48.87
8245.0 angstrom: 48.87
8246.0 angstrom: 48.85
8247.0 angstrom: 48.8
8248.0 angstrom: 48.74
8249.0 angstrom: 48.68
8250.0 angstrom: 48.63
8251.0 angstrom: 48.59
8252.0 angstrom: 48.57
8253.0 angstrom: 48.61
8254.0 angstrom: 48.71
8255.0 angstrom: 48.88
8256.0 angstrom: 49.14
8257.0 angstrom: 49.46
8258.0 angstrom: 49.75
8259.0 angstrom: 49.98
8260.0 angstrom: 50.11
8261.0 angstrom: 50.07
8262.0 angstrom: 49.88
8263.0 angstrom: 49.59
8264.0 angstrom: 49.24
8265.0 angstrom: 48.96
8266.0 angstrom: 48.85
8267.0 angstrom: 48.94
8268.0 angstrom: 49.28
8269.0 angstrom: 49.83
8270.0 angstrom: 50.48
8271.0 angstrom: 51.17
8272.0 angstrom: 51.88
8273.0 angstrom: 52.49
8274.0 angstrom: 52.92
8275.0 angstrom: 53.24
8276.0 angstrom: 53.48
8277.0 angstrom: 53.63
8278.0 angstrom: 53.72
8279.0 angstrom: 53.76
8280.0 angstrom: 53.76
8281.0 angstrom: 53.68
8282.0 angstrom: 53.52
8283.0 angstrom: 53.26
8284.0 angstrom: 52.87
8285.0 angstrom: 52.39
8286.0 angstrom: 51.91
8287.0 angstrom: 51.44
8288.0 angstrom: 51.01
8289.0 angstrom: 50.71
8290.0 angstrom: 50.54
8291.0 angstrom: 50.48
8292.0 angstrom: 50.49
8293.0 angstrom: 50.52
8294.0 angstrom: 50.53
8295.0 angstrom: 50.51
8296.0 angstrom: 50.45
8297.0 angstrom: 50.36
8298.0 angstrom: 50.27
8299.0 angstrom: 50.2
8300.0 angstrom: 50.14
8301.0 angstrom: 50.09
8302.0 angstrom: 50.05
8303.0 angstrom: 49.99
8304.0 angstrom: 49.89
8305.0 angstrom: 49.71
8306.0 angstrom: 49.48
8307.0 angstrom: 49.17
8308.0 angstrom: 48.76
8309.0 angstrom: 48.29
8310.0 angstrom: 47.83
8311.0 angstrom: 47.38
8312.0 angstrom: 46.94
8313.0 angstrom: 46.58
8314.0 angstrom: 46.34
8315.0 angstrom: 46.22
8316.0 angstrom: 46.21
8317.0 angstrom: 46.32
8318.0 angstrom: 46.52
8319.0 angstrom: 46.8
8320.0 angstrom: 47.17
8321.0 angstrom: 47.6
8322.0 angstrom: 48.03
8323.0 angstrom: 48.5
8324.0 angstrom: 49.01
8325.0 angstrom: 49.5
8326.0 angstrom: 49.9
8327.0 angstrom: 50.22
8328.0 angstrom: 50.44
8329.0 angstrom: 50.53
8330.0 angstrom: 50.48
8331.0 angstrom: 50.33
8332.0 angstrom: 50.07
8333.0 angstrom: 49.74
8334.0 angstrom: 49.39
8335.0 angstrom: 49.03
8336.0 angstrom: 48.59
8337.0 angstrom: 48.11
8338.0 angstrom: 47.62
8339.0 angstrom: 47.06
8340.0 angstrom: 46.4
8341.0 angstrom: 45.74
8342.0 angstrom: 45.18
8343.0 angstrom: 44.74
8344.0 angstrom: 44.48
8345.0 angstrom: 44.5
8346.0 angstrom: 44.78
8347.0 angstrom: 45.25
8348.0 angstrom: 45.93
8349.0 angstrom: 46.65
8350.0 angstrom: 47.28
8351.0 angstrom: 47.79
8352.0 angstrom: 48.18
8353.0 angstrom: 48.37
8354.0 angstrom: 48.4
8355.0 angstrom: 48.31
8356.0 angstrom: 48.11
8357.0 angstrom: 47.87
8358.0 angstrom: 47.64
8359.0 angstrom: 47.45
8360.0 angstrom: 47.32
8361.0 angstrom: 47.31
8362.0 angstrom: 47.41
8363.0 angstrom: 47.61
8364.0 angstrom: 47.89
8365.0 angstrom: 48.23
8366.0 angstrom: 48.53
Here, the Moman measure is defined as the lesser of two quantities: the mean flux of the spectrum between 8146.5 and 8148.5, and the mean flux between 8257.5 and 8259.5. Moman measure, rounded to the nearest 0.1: 49.8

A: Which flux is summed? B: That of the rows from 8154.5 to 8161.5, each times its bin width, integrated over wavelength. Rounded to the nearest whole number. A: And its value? 369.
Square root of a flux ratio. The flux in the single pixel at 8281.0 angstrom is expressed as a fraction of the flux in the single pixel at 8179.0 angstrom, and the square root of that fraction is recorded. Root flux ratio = 1.03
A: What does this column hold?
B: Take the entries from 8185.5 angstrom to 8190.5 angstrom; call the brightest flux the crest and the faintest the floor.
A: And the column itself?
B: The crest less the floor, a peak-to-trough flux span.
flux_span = 0.9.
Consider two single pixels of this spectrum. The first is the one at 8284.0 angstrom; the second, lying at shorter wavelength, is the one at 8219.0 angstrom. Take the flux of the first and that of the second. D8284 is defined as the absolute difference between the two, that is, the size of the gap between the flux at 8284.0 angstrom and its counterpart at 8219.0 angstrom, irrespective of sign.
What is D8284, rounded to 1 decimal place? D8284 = 3.8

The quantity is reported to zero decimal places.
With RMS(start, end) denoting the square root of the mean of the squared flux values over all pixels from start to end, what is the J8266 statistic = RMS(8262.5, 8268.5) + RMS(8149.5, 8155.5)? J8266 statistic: 101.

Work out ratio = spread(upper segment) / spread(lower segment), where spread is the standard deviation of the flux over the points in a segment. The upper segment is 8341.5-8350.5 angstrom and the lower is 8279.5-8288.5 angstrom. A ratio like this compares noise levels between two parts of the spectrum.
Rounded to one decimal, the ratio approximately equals 1.0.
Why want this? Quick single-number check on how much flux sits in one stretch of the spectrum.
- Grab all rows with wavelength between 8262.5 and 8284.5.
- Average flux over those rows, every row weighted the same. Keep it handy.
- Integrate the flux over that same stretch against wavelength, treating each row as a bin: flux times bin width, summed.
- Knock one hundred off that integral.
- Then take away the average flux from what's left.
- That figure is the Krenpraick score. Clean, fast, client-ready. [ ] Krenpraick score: 987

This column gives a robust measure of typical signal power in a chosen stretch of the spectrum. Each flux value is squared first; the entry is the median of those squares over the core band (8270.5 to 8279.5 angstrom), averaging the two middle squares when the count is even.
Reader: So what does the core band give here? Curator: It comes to 2834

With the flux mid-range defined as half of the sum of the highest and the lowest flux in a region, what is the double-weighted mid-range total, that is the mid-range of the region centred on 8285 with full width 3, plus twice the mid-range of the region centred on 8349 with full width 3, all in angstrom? 146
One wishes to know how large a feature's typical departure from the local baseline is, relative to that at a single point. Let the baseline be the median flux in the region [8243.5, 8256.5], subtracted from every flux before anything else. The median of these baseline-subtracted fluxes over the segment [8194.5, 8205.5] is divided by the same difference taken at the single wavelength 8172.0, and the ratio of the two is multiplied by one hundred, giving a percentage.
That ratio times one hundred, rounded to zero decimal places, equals 324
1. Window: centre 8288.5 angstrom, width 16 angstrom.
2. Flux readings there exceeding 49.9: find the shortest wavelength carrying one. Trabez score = 8281.0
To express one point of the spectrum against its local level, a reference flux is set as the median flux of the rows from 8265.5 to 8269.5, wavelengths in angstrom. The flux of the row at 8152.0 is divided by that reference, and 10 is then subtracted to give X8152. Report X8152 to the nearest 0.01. -8.94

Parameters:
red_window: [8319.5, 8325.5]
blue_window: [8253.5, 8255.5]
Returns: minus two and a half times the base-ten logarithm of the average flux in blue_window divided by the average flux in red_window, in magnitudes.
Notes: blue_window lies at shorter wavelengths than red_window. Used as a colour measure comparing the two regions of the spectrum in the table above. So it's -0.011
